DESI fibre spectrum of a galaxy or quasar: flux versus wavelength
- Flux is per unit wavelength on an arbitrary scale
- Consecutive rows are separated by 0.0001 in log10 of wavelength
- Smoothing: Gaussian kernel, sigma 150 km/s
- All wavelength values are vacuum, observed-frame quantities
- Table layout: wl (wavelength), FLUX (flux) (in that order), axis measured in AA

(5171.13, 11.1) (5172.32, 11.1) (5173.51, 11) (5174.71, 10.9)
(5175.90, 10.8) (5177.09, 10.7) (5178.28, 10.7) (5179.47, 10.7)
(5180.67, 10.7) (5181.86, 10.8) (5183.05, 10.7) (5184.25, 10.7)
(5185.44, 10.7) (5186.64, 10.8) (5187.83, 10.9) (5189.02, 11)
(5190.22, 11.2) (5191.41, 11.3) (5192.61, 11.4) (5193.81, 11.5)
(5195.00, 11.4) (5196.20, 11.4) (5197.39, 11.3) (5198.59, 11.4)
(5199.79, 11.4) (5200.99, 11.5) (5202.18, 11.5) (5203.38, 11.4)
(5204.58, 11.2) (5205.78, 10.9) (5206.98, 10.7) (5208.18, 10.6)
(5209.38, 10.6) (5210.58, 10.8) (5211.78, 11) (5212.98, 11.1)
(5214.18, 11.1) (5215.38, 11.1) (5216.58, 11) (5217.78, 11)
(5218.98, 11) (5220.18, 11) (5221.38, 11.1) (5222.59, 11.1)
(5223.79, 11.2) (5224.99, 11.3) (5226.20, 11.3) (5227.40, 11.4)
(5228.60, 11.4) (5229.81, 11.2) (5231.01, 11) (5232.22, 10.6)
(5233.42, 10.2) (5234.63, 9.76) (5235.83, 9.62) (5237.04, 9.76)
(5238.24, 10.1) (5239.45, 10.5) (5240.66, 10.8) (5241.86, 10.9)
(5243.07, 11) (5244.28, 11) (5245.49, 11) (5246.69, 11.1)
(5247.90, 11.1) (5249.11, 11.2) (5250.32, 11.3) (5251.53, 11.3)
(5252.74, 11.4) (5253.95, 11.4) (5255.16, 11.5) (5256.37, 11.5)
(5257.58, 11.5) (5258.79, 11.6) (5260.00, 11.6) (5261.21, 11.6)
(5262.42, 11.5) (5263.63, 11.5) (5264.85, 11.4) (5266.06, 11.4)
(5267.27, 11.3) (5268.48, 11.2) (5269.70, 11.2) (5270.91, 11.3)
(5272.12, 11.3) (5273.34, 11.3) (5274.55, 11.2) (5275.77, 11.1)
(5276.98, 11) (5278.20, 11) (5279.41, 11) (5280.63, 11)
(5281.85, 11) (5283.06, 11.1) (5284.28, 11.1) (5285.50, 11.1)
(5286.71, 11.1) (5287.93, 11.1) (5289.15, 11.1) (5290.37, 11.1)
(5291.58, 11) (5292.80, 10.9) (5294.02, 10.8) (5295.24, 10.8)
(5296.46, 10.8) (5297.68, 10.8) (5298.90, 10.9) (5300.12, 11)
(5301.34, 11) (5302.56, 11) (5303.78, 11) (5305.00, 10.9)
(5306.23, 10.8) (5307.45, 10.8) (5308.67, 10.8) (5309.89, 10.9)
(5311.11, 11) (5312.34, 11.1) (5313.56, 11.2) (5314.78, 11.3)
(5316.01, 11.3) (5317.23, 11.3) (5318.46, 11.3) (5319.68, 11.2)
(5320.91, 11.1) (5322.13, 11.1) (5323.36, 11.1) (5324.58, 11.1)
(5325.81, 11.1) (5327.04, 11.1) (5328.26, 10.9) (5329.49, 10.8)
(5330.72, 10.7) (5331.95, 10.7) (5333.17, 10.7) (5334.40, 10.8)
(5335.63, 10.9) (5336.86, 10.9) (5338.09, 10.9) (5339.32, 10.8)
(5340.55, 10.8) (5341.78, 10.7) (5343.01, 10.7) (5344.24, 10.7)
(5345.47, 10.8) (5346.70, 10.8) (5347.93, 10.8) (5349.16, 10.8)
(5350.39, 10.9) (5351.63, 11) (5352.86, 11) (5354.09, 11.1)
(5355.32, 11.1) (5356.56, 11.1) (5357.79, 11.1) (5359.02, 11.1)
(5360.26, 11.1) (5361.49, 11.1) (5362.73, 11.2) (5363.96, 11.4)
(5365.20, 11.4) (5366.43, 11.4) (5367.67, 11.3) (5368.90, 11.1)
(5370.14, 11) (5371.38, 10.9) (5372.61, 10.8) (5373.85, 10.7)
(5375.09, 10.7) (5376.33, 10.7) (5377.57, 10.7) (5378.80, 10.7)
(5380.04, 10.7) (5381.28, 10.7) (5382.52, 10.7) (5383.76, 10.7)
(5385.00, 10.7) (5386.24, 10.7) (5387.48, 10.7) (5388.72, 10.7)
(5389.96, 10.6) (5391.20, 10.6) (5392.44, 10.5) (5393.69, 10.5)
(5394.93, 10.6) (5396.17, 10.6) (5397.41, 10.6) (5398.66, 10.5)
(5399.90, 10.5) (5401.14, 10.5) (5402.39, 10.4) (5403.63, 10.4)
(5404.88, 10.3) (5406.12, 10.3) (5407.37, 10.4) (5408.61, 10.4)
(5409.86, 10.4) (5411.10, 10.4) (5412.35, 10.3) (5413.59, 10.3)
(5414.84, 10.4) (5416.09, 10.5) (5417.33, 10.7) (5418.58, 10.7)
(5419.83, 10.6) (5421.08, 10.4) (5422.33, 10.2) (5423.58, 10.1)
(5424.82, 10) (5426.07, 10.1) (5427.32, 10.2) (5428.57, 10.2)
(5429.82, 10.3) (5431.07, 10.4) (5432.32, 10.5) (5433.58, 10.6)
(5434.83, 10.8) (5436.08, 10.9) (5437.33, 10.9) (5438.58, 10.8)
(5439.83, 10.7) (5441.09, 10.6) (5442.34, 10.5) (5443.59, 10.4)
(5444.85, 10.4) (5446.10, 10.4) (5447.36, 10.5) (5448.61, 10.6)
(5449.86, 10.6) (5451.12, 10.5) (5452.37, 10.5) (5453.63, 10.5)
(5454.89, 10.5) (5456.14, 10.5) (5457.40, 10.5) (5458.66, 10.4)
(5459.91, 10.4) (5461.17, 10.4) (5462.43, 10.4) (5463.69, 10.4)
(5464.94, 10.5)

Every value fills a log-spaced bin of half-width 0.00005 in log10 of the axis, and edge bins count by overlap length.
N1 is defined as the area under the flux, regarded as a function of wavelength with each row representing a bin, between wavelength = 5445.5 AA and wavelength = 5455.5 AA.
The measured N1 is 105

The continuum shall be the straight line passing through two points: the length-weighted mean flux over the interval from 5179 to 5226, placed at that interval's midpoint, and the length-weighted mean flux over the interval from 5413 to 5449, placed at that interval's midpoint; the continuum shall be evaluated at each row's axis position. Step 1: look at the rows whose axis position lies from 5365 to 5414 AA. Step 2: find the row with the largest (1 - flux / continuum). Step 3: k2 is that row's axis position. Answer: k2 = 5404.88 AA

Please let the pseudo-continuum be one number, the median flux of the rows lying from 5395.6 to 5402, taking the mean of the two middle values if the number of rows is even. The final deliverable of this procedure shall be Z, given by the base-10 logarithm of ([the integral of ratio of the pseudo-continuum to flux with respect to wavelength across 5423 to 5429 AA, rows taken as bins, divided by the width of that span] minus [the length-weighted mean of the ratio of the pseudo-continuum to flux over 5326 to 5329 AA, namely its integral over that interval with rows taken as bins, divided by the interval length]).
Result -1.07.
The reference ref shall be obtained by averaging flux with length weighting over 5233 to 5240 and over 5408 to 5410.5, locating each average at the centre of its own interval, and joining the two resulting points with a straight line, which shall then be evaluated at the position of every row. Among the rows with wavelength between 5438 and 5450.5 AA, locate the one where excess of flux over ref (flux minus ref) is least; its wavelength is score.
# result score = 5446.10 AA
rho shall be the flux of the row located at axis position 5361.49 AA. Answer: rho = 11.1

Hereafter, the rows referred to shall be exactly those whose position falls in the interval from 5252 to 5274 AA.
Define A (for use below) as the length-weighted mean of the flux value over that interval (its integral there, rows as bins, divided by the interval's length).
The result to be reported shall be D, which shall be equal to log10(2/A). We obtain -0.757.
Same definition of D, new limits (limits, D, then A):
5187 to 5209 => -0.749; 11.2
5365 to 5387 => -0.735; 10.9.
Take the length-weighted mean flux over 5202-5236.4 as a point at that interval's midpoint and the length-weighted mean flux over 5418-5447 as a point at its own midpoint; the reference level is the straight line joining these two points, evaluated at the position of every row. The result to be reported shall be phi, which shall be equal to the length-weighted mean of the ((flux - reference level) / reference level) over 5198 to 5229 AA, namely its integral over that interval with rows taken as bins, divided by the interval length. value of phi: 0.016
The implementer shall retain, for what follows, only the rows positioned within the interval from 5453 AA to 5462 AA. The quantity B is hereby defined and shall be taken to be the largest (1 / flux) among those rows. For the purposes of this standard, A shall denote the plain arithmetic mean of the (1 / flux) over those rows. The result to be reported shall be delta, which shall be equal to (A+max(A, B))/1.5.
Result 0.1279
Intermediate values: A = 0.0956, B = 0.096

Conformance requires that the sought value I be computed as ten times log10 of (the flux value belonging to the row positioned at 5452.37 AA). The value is 10.21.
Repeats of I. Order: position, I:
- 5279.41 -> 10.41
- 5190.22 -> 10.49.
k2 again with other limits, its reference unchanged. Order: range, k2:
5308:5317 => 5308.67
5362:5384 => 5373.85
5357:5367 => 5357.79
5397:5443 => 5424.82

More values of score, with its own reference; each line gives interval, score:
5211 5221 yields 5220.18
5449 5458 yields 5457.40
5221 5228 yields 5222.59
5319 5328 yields 5327.04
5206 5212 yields 5209.38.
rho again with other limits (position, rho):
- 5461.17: 10.4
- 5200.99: 11.5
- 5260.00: 11.6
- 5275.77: 11.1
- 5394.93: 10.6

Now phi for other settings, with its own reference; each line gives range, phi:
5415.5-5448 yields 0.001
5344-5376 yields 0.037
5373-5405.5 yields 0.004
